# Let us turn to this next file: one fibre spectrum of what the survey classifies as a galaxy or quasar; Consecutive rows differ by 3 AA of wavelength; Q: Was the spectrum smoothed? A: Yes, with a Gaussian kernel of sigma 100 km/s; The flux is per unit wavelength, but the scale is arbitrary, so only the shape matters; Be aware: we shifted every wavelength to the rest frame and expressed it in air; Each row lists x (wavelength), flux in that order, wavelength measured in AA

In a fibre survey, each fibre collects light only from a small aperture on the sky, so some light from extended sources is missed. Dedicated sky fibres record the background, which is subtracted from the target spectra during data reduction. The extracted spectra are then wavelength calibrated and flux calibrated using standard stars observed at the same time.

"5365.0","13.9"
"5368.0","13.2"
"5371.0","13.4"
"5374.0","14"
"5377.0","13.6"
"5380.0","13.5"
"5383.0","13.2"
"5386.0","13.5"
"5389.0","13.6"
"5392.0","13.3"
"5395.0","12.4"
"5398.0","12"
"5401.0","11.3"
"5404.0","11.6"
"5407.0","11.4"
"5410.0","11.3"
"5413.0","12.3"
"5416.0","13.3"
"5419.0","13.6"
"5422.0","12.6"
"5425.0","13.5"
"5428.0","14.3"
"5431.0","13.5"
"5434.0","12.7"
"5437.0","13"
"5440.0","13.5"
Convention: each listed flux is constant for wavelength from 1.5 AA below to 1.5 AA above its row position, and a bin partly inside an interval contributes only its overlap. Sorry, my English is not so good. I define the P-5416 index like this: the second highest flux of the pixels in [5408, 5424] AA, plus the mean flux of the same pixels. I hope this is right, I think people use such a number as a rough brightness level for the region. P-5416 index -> 25.9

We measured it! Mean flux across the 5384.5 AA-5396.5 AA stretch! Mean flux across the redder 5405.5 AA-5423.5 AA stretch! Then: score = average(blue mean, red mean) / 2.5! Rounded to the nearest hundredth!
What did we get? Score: 5.12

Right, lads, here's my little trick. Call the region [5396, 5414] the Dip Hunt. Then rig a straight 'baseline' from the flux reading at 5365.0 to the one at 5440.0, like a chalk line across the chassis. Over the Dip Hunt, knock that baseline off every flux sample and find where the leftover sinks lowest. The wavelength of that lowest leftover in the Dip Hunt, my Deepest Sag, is 5401.0 AA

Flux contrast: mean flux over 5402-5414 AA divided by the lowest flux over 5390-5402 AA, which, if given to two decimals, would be 1.03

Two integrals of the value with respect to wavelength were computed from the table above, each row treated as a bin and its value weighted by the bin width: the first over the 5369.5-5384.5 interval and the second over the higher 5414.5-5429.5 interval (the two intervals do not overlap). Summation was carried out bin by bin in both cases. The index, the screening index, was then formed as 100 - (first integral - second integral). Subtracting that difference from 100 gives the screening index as 99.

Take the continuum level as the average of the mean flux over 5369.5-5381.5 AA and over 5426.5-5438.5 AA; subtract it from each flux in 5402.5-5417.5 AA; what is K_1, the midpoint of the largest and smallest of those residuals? -1.2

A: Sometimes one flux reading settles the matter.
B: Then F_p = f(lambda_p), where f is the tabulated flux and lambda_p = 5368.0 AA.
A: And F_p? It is 13.2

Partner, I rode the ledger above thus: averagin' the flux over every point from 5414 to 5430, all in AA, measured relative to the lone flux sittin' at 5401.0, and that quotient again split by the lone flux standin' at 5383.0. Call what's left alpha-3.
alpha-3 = 0.090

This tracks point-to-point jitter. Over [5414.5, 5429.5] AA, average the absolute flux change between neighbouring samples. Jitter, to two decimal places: 0.75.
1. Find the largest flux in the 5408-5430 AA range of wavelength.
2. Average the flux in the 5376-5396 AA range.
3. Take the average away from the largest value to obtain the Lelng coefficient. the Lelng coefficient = 1.0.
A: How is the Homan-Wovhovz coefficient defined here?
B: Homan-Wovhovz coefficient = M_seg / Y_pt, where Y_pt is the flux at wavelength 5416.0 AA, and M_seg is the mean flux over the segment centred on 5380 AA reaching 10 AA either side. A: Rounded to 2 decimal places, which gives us 1.02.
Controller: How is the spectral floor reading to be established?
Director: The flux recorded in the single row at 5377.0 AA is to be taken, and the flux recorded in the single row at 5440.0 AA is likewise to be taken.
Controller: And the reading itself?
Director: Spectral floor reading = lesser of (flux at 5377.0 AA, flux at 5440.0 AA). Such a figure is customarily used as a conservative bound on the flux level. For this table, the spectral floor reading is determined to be 13.5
